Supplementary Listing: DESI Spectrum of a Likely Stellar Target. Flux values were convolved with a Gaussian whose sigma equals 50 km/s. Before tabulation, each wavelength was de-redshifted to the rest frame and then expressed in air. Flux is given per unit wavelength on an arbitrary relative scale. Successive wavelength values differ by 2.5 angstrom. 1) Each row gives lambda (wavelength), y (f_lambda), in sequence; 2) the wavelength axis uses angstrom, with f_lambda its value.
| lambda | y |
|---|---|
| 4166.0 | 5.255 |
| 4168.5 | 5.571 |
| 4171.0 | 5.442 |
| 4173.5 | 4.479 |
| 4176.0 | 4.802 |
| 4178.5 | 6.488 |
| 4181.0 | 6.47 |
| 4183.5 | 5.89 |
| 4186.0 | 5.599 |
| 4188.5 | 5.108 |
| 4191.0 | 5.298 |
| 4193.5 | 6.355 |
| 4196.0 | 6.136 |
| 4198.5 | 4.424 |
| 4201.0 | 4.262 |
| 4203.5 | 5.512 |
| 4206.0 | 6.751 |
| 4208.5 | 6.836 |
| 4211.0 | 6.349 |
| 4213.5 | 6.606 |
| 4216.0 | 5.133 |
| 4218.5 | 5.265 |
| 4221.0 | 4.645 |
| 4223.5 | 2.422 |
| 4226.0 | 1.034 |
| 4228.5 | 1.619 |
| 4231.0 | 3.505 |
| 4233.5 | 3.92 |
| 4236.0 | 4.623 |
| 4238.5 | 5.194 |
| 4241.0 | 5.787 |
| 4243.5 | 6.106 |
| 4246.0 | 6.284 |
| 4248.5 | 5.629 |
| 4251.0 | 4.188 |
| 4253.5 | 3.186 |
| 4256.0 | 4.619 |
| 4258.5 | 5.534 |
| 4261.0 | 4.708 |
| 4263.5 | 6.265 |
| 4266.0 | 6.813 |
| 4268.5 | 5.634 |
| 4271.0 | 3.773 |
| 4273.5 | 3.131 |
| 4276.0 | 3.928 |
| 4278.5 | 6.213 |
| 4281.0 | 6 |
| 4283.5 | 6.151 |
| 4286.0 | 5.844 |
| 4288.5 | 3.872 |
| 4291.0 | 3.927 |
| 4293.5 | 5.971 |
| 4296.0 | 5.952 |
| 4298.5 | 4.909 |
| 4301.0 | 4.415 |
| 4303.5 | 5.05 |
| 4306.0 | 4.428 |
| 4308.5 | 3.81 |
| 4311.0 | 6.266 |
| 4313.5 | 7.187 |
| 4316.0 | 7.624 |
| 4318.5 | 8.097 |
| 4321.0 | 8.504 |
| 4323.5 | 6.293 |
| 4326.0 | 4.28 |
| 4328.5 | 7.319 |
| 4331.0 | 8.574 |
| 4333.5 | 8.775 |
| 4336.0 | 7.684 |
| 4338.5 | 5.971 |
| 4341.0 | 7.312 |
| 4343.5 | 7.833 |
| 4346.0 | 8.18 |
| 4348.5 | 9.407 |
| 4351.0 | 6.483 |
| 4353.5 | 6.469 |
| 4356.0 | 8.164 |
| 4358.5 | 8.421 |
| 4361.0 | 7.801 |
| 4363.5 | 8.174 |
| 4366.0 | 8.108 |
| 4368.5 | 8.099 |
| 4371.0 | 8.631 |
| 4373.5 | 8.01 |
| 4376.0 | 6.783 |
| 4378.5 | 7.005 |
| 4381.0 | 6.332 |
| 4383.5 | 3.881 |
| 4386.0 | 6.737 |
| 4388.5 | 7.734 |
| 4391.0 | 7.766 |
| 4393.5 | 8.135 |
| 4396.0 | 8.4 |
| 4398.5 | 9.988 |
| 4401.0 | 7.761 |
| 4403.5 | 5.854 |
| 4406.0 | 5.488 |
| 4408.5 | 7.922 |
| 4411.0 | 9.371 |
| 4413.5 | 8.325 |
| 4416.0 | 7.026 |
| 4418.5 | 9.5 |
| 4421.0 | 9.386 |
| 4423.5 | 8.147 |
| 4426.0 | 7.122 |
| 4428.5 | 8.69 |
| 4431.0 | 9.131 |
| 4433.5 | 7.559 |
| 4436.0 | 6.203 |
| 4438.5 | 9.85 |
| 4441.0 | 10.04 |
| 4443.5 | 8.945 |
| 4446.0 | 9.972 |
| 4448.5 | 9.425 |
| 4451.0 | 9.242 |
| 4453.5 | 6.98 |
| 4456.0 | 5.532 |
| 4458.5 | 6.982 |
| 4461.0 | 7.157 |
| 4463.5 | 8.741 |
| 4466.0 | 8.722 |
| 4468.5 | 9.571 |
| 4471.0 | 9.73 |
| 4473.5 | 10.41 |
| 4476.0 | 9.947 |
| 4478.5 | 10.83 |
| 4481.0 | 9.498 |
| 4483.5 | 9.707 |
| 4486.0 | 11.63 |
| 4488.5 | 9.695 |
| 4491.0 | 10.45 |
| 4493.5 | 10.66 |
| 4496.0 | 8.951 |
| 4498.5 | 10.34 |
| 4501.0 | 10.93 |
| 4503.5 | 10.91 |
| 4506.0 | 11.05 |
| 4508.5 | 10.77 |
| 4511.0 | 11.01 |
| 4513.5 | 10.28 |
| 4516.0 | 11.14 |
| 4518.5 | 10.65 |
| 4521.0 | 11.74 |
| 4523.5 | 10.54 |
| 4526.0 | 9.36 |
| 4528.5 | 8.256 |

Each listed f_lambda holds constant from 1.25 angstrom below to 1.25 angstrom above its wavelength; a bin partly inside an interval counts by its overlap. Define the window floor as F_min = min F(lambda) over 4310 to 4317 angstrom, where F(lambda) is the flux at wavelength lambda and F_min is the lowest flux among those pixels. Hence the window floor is 6.266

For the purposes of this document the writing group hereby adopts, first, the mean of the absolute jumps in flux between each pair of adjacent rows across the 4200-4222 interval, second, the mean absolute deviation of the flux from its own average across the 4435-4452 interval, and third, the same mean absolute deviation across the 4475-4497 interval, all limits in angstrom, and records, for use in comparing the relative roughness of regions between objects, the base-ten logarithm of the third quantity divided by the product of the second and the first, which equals 0.04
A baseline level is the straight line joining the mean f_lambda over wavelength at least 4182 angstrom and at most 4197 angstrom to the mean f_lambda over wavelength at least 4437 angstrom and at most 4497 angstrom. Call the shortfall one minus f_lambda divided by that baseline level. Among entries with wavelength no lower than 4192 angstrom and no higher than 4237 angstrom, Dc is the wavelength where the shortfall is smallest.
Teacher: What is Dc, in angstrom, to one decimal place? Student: 4208.5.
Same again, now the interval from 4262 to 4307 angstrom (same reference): 4266.0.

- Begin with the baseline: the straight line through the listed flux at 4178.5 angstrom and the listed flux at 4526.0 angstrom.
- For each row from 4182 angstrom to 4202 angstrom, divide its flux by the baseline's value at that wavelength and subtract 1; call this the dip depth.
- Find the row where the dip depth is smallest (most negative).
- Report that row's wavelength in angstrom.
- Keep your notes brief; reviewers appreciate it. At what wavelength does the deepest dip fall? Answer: 4201.0 angstrom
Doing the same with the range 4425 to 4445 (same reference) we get 4436.0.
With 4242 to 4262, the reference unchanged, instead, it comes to 4253.5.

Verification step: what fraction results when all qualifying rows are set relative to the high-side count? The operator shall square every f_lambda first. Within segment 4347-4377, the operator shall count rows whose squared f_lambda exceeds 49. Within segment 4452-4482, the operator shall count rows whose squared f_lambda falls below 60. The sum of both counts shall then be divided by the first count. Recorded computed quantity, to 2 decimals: 1.44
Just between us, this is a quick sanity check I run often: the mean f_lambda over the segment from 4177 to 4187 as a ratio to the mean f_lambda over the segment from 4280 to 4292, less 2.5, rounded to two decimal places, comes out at -1.32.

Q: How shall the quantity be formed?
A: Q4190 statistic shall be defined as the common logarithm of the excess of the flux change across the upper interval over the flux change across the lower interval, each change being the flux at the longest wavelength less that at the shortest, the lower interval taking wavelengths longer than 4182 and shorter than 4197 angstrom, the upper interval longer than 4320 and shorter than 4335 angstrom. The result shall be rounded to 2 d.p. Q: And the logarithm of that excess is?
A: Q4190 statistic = -1.60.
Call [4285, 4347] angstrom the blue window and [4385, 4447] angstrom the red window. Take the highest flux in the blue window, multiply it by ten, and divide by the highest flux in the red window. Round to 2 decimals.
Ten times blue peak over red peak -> 8.74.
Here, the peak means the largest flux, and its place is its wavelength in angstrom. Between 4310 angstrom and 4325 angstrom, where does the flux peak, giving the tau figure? 4321.0 angstrom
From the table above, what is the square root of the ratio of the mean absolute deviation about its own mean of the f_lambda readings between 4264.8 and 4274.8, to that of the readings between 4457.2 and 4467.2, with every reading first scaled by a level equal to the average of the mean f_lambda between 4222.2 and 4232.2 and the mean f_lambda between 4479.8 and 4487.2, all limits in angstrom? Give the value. 1.29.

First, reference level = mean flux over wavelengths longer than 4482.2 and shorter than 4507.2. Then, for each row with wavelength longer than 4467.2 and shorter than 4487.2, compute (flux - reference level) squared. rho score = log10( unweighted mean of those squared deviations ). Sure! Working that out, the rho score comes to -0.25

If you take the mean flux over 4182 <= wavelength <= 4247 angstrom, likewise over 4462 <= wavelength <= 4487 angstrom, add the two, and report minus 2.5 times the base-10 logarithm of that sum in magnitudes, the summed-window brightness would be -2.93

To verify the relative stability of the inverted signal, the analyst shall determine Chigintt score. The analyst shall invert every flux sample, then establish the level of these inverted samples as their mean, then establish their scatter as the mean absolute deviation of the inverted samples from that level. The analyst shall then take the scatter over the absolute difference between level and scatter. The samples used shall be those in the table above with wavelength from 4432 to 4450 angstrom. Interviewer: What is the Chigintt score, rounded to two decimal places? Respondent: 0.18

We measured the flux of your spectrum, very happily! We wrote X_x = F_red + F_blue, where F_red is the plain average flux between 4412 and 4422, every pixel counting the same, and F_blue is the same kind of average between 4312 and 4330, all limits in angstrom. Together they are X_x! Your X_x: 15.6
